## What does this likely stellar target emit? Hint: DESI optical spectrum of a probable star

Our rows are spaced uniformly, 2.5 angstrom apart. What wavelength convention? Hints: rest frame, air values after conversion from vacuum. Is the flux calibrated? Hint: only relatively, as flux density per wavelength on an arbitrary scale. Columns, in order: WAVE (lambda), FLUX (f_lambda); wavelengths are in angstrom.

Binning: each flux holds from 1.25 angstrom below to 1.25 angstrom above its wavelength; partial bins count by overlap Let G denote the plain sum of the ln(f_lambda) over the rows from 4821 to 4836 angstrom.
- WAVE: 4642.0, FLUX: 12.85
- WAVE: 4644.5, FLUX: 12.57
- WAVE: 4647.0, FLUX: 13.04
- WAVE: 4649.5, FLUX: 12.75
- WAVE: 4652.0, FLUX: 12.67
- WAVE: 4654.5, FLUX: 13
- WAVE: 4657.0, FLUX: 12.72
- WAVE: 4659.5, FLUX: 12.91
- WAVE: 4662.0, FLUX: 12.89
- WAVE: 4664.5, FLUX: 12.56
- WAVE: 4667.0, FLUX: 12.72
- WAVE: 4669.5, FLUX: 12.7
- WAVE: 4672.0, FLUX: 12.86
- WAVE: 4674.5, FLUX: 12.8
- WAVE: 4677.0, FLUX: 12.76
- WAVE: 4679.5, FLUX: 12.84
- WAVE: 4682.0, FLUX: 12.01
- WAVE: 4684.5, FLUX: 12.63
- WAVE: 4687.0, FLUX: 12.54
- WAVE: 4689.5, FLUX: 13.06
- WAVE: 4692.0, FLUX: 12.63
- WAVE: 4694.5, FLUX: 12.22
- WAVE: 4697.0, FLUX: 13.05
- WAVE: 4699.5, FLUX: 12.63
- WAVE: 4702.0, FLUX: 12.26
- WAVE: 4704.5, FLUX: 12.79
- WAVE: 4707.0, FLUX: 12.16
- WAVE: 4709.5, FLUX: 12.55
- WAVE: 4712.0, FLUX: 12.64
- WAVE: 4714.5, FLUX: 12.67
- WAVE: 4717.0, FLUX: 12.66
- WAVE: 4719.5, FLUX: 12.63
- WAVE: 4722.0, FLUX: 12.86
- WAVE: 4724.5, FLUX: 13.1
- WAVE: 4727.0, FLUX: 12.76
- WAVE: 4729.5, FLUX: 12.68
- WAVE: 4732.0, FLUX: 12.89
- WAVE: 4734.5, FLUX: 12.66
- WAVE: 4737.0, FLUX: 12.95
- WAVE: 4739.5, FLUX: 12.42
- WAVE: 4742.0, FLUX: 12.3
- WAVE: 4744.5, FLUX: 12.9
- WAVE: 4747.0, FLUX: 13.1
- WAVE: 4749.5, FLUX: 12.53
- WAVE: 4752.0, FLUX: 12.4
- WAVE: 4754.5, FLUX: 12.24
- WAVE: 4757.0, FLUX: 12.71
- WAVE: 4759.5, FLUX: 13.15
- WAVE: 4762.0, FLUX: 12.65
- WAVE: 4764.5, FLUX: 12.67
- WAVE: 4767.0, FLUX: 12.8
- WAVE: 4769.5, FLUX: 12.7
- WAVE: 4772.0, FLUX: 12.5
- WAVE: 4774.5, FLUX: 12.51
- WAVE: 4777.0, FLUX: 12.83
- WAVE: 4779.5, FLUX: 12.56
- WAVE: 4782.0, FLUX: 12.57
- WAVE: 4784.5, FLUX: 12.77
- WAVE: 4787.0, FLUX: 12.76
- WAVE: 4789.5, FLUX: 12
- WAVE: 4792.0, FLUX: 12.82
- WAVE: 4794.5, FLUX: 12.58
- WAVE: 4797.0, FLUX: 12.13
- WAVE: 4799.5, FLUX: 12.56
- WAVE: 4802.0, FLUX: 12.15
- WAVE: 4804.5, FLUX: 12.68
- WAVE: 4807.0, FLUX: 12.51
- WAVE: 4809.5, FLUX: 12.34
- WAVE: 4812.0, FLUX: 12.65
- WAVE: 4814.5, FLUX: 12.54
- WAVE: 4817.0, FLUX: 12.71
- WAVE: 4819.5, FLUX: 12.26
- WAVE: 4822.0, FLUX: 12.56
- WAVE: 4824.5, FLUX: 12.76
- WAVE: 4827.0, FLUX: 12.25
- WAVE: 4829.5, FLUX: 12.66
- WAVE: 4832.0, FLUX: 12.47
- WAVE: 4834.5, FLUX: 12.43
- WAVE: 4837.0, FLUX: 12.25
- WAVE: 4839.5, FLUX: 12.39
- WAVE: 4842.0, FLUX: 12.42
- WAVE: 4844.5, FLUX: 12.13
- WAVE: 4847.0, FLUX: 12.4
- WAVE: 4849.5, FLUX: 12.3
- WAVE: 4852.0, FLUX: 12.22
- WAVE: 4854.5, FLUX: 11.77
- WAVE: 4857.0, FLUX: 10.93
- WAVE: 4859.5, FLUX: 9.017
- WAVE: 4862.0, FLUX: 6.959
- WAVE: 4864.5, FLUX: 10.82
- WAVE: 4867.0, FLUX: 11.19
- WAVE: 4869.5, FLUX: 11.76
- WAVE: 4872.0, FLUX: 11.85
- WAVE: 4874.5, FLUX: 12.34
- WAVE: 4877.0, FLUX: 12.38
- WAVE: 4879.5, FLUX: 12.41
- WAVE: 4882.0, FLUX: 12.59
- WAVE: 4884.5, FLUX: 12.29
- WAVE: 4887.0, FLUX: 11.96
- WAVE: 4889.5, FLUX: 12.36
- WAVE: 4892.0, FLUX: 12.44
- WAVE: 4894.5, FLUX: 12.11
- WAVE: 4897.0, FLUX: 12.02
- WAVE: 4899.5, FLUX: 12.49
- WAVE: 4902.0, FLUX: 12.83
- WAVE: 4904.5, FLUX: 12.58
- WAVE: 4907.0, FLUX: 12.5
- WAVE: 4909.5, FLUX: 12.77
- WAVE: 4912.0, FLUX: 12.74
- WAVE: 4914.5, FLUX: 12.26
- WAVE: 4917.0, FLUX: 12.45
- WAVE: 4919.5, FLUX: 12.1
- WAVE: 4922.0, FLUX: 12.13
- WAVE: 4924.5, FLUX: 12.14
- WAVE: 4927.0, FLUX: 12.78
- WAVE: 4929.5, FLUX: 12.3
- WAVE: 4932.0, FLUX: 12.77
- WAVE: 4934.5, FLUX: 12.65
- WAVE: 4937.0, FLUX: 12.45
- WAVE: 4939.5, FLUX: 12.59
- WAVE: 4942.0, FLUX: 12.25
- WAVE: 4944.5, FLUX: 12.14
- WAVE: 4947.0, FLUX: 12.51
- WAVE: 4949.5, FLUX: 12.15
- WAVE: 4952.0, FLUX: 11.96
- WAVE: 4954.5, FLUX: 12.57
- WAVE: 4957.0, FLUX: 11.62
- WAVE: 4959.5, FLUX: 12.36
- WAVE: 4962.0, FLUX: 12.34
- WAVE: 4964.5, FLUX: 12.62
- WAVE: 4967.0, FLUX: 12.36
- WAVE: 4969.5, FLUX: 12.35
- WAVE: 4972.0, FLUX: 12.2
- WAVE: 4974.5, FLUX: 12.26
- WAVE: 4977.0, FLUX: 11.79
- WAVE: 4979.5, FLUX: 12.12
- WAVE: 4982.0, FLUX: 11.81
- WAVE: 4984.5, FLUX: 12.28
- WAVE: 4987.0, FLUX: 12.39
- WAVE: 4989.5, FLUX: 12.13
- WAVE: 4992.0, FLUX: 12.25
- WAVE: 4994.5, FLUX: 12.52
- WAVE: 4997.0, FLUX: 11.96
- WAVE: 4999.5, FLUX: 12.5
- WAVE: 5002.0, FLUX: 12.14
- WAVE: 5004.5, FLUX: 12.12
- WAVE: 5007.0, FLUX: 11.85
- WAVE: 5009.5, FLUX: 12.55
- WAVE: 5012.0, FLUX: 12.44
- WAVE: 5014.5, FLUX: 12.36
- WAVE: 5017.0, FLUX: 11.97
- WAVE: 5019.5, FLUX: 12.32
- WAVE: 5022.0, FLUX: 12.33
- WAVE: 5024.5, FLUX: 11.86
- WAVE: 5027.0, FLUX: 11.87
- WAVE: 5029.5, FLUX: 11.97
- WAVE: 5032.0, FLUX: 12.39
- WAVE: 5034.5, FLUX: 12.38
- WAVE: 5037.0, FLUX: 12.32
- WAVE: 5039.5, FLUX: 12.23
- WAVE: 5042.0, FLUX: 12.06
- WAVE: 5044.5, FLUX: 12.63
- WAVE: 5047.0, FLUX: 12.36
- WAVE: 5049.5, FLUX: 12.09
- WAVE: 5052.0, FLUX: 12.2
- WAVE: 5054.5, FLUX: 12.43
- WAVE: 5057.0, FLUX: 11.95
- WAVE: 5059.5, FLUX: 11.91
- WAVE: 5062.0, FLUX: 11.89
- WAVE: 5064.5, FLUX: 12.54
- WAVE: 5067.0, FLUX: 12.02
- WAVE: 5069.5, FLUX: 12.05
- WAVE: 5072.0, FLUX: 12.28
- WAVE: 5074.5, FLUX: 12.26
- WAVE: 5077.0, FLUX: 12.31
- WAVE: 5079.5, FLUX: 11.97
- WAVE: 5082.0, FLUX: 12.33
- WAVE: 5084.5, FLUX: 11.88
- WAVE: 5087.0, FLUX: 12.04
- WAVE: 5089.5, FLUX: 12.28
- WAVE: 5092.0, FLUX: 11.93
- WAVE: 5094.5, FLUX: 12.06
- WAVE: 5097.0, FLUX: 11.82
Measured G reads 15.2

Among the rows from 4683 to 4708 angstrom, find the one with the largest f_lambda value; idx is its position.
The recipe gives 4689.5 angstrom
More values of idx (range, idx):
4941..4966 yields 4964.5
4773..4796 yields 4777.0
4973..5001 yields 4994.5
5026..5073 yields 5044.5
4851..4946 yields 4902.0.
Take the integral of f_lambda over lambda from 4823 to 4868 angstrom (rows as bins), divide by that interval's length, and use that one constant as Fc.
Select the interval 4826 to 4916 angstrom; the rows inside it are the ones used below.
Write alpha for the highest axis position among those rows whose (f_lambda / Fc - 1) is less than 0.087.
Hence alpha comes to 4914.5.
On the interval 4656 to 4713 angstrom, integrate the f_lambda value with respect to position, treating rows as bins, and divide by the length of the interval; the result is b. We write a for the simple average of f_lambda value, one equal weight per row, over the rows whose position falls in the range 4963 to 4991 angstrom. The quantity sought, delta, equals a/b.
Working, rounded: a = 12.21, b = 12.6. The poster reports 0.97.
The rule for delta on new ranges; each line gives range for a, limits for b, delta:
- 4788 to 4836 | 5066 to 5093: 1.03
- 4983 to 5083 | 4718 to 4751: 0.96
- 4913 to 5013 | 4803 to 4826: 0.98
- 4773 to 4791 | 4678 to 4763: 0.99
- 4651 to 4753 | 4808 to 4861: 1.04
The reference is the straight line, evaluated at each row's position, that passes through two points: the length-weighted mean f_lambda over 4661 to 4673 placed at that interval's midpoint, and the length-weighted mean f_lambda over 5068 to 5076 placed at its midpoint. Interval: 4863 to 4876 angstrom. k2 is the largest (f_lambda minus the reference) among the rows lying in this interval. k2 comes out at -0.12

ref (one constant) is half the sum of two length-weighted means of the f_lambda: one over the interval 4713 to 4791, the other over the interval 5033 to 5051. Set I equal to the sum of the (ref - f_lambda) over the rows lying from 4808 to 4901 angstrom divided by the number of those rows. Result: 0.50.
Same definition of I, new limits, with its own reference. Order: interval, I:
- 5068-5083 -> 0.29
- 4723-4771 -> -0.23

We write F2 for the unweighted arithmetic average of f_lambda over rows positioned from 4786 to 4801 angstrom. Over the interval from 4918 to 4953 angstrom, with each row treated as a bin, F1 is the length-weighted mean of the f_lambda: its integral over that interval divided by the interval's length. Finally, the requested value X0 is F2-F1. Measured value 0.12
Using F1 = 12.4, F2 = 12.5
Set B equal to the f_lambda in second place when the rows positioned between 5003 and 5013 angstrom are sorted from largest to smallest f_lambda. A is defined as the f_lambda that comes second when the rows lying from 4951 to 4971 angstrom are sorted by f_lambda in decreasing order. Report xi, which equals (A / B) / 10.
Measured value 0.101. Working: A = 12.57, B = 12.44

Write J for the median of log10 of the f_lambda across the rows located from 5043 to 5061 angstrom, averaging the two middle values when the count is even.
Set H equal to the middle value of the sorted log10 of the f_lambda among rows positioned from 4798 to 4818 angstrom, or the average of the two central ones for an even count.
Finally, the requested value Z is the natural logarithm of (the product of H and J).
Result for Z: 0.177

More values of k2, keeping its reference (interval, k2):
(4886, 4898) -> 0.00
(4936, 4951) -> 0.22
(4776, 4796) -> 0.25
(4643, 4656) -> 0.27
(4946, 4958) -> 0.22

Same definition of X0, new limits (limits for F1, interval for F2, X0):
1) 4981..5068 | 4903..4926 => 0.21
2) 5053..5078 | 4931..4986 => 0.12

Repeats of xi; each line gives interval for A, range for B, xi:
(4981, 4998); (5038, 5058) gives 0.100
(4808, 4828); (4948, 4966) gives 0.101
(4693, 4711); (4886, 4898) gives 0.103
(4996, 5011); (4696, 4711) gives 0.098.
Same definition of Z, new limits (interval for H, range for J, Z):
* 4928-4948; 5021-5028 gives 0.164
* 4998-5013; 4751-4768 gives 0.184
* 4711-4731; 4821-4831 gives 0.194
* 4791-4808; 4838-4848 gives 0.184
